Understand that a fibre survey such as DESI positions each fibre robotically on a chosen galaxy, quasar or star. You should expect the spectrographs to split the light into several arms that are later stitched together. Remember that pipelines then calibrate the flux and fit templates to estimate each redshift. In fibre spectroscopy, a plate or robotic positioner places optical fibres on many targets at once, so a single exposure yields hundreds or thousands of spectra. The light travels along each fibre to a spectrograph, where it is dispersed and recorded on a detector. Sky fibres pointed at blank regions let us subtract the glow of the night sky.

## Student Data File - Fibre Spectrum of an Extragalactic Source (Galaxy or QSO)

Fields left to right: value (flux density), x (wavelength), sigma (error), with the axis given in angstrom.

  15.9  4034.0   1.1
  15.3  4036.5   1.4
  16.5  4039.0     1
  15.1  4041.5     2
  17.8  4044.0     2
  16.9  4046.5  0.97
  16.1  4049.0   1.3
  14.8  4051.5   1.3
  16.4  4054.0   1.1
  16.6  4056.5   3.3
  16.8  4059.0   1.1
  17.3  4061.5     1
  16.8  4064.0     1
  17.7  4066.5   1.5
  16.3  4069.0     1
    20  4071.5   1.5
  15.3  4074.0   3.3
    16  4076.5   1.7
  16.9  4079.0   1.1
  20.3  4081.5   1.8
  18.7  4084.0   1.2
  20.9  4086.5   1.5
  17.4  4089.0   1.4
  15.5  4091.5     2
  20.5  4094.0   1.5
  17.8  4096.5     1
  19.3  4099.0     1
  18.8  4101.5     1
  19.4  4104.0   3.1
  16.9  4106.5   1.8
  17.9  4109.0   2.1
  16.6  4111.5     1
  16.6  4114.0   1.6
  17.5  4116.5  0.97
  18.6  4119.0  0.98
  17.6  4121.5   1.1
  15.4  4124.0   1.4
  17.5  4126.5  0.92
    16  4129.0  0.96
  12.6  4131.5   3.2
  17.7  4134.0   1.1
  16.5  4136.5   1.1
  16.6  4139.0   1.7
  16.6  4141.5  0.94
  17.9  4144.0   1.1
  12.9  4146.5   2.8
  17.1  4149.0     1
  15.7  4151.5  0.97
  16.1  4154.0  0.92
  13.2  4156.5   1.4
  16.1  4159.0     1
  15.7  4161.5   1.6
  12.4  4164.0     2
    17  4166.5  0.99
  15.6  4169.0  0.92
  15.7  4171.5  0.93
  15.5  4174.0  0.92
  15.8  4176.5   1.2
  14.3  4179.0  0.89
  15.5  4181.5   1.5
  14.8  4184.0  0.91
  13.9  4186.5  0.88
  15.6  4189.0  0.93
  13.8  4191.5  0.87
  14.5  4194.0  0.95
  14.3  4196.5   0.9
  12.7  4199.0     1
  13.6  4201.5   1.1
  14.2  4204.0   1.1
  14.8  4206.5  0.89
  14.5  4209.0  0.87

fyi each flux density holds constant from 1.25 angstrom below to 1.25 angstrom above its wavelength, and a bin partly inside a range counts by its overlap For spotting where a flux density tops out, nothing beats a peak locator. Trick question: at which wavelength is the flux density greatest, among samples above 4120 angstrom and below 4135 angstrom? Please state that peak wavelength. 4134.0 angstrom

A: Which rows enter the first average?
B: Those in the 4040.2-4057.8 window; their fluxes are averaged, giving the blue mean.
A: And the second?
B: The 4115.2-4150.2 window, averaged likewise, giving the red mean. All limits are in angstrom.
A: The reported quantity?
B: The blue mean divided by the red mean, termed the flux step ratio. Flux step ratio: 0.99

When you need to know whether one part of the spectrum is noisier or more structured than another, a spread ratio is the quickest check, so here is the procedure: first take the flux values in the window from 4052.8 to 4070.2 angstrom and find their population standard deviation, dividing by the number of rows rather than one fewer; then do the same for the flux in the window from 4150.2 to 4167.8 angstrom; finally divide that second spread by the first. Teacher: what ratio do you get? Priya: 3.4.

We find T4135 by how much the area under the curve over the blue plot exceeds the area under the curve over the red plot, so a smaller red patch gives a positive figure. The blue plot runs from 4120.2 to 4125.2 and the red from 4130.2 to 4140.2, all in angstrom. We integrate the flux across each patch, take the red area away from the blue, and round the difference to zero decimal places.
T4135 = -76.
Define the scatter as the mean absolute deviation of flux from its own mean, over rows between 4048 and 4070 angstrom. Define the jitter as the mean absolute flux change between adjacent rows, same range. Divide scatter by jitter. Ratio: 0.68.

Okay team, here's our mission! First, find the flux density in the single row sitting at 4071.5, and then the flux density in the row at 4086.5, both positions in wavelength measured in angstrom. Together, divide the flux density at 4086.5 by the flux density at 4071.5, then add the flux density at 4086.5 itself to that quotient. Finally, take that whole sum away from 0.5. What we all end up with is -21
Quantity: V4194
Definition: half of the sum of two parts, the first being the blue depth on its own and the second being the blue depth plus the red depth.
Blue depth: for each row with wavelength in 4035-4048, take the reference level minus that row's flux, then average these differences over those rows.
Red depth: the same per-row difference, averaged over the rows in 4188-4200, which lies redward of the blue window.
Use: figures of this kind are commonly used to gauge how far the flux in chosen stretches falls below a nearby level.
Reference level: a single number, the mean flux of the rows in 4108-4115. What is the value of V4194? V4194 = 2.1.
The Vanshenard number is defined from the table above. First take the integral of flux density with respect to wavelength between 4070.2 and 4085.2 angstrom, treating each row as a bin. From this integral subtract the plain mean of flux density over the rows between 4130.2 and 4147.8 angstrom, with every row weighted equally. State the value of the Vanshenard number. 252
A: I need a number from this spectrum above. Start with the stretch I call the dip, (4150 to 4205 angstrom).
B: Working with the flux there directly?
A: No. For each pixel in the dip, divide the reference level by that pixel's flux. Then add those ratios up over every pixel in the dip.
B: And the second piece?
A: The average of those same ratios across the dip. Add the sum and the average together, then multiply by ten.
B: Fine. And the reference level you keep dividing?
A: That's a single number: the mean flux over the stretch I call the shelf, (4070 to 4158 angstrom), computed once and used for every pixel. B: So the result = 268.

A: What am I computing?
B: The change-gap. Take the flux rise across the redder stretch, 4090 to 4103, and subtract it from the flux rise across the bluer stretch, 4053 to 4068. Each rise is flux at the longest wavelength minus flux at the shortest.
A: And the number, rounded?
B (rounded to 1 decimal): -2.0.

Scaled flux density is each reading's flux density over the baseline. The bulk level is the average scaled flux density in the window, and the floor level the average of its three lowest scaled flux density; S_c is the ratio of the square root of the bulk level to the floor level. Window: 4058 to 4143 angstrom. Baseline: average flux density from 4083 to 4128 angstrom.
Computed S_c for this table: 1.22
